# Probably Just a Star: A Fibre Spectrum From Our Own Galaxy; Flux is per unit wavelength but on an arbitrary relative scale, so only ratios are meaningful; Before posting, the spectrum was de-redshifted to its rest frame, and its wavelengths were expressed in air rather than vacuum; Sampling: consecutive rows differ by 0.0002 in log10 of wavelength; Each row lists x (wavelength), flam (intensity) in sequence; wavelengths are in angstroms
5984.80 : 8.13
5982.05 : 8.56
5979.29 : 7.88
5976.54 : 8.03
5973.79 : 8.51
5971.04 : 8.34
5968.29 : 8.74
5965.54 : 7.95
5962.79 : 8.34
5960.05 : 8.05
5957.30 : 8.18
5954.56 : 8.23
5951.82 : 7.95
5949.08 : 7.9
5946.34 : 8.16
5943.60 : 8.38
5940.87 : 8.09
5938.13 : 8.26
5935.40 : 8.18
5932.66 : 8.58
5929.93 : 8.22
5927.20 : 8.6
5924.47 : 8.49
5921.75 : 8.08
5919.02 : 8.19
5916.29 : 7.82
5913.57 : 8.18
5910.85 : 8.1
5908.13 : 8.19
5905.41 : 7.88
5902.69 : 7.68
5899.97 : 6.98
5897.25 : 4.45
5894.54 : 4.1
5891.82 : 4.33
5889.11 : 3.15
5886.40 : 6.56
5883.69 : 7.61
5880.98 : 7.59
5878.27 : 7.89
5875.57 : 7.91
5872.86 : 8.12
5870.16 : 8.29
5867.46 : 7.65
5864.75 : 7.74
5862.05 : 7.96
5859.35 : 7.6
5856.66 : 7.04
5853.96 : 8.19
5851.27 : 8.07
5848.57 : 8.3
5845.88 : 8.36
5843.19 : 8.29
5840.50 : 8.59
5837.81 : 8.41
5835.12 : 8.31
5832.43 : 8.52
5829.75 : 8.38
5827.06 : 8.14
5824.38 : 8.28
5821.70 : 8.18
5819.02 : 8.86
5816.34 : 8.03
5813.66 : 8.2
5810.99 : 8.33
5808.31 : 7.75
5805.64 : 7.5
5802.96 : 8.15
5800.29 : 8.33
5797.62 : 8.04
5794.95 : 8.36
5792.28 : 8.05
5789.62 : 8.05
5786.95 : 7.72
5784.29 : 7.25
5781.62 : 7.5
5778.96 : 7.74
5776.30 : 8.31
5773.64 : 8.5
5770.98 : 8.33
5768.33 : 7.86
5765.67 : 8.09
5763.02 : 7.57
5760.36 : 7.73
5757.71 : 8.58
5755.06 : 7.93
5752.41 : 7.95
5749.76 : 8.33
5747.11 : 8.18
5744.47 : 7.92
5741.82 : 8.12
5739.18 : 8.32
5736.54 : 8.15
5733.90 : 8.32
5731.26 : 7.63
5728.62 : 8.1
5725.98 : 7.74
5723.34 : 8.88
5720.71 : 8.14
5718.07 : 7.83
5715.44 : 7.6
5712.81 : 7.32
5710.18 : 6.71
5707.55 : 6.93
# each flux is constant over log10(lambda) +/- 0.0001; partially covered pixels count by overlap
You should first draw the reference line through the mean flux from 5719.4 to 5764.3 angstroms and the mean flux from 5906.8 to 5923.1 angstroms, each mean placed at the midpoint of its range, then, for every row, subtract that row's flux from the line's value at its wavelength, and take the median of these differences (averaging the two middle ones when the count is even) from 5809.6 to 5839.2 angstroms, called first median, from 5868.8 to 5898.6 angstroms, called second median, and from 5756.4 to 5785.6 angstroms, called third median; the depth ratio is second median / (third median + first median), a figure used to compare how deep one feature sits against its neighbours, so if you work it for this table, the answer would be 30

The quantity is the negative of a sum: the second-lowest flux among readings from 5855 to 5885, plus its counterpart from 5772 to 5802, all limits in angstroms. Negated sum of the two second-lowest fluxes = -15.1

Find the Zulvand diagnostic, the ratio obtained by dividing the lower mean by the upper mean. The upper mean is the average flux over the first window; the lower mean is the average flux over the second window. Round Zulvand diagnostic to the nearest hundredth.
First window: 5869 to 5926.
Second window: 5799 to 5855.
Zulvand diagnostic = 1.16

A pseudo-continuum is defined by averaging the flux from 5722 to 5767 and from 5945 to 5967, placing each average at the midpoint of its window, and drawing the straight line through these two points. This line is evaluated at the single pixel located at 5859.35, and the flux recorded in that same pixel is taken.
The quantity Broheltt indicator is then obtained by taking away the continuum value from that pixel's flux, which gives -0.49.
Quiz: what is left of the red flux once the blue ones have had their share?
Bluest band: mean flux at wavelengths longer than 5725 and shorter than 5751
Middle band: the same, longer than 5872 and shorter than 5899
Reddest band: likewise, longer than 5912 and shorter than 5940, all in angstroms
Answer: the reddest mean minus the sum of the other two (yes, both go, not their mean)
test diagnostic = -6.0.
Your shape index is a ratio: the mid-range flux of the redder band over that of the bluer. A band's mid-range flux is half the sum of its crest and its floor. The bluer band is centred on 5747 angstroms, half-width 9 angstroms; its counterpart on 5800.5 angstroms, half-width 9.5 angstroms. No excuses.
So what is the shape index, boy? 0.976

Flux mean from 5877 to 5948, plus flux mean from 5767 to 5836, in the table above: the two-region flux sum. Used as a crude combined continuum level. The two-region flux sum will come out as 15.5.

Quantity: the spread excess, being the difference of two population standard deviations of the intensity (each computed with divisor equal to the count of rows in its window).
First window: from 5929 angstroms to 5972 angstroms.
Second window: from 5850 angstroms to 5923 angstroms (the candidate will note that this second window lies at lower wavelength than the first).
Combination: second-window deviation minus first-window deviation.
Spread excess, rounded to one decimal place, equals 1.2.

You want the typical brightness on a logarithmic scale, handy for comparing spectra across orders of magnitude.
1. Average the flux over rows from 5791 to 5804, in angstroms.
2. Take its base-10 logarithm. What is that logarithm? 0.913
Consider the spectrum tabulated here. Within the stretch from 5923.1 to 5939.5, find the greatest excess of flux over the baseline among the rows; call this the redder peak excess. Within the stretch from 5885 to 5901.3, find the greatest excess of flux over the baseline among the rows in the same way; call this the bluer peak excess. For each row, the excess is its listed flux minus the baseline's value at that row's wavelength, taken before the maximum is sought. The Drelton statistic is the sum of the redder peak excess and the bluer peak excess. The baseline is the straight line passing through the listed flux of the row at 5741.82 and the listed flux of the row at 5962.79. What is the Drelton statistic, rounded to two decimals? -1.00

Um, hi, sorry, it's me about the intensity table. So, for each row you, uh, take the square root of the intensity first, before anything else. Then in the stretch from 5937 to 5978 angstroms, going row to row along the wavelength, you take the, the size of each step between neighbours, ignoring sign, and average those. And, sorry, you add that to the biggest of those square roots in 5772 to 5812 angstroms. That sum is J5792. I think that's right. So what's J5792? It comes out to 2.96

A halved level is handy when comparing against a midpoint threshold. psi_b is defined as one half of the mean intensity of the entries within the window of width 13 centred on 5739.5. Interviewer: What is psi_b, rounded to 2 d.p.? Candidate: 4.08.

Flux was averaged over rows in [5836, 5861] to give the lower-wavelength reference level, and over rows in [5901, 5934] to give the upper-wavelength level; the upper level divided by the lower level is 1.01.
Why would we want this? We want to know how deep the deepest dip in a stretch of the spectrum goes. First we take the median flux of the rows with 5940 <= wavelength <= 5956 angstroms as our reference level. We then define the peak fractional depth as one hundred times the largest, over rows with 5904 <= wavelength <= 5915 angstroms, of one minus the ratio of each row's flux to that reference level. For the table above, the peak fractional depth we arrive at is 3.0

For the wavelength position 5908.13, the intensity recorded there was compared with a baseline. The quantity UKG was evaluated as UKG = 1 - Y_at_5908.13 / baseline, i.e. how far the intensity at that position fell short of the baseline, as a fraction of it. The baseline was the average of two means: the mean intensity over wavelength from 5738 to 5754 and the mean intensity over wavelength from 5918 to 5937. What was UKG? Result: 0.01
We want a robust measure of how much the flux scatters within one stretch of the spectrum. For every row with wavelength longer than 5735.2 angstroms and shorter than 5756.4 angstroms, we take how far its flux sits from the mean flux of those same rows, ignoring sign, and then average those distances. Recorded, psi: 0.134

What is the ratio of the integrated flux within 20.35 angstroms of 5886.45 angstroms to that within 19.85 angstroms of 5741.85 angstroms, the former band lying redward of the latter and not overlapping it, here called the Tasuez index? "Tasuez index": 0.84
